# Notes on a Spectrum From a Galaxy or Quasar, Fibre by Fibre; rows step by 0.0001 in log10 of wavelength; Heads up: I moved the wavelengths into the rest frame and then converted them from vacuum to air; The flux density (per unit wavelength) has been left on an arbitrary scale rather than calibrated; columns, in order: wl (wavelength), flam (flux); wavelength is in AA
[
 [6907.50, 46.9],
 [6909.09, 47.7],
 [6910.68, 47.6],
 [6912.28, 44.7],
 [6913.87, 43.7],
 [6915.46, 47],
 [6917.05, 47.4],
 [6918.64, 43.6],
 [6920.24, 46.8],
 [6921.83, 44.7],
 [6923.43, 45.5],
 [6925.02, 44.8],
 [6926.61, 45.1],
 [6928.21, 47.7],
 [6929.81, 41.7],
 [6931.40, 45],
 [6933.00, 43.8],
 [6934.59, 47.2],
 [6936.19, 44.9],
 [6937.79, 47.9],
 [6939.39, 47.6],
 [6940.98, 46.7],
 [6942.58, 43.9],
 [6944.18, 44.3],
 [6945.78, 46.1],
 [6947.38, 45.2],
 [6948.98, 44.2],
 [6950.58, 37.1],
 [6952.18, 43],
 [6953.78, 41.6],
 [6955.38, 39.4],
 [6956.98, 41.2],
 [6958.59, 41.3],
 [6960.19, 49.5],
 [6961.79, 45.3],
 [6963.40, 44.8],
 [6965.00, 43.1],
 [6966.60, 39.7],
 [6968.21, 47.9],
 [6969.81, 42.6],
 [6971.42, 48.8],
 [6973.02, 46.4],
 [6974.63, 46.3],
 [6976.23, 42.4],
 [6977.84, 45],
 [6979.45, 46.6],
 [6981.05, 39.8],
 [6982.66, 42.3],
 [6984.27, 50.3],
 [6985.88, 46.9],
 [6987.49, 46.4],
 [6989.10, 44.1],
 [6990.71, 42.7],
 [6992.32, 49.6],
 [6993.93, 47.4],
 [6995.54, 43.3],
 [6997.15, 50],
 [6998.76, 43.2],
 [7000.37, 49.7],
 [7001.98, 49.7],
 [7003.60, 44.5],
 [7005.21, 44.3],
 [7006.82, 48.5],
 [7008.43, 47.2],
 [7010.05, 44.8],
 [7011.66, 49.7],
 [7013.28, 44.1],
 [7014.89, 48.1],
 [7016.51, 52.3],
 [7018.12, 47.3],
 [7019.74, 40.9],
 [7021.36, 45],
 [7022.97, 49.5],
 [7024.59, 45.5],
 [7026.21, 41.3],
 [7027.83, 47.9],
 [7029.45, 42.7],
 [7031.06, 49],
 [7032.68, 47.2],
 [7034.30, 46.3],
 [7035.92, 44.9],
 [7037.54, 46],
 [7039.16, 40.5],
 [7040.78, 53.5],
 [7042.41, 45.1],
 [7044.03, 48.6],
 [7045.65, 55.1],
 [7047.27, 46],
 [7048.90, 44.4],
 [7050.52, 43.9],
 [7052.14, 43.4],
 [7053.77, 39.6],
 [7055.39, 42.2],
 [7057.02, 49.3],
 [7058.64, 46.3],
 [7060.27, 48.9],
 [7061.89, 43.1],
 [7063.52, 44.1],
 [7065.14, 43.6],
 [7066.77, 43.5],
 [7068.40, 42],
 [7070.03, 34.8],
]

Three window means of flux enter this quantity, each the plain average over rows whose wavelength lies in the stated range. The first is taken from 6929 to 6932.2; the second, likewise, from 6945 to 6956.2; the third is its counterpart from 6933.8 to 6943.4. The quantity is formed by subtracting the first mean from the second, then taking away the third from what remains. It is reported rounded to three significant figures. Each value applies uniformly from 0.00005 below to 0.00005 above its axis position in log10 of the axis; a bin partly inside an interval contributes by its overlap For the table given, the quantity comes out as -47.3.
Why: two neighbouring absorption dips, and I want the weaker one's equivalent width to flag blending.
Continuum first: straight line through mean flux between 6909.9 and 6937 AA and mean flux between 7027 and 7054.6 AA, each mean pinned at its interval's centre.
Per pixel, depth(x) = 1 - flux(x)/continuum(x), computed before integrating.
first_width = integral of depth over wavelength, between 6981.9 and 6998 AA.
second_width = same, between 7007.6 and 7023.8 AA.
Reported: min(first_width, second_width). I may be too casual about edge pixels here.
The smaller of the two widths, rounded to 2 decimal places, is -0.33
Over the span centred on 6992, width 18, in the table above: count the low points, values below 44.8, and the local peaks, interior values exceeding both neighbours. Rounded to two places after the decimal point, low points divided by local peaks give 2.00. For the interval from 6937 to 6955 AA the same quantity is 3.00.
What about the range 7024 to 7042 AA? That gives 1.00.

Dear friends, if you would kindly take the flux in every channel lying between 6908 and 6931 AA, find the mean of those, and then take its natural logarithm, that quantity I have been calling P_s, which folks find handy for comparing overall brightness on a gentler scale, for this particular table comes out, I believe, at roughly 3.819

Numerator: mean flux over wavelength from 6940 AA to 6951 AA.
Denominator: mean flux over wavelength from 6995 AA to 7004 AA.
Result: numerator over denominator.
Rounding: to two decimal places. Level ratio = 0.94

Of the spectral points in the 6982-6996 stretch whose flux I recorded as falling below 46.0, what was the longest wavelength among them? 6995.54 AA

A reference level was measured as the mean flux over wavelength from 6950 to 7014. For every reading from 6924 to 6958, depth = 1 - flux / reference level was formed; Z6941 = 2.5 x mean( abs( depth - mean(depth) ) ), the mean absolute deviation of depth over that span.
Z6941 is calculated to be 0.116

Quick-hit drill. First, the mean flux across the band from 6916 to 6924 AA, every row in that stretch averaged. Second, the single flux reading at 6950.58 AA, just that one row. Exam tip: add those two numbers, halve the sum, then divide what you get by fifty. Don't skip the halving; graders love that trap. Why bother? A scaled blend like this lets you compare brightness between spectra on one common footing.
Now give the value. 0.83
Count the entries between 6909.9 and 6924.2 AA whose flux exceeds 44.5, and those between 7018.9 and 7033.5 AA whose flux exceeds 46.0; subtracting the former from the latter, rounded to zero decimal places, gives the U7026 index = -3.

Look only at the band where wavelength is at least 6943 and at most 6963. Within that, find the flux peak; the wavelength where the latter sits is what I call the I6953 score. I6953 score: 6960.19 AA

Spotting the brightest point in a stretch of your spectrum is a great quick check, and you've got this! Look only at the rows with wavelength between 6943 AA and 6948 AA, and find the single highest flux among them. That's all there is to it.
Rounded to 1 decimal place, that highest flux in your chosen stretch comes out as 46.1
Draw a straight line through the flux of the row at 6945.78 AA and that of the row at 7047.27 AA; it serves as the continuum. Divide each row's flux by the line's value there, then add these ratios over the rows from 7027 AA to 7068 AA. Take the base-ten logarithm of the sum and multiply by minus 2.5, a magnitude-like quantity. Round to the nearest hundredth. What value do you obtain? -3.49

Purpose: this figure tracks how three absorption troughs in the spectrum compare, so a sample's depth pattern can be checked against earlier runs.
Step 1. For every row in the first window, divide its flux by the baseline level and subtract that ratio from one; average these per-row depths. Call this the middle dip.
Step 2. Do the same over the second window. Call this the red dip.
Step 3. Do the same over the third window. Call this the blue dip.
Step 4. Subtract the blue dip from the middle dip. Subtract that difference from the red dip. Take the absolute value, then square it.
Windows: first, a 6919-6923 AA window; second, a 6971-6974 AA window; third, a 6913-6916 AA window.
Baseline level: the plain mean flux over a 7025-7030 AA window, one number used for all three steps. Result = 0.005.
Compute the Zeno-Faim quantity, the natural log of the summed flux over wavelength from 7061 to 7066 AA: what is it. 4.87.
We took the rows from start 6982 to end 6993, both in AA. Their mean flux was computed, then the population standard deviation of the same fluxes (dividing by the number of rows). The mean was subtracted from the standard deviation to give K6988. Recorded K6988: -43.1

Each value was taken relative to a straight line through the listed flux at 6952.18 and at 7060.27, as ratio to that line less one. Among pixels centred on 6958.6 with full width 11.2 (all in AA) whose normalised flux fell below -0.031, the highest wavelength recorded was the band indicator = 6958.59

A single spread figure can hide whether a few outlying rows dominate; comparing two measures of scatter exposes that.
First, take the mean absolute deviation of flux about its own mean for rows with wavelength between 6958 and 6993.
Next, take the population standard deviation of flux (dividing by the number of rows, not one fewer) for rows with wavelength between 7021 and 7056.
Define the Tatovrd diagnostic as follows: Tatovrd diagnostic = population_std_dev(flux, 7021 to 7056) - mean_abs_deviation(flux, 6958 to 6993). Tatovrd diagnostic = 1.18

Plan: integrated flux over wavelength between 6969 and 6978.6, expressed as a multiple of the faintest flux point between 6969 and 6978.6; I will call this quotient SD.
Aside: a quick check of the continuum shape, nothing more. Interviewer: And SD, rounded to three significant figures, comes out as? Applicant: 10.3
